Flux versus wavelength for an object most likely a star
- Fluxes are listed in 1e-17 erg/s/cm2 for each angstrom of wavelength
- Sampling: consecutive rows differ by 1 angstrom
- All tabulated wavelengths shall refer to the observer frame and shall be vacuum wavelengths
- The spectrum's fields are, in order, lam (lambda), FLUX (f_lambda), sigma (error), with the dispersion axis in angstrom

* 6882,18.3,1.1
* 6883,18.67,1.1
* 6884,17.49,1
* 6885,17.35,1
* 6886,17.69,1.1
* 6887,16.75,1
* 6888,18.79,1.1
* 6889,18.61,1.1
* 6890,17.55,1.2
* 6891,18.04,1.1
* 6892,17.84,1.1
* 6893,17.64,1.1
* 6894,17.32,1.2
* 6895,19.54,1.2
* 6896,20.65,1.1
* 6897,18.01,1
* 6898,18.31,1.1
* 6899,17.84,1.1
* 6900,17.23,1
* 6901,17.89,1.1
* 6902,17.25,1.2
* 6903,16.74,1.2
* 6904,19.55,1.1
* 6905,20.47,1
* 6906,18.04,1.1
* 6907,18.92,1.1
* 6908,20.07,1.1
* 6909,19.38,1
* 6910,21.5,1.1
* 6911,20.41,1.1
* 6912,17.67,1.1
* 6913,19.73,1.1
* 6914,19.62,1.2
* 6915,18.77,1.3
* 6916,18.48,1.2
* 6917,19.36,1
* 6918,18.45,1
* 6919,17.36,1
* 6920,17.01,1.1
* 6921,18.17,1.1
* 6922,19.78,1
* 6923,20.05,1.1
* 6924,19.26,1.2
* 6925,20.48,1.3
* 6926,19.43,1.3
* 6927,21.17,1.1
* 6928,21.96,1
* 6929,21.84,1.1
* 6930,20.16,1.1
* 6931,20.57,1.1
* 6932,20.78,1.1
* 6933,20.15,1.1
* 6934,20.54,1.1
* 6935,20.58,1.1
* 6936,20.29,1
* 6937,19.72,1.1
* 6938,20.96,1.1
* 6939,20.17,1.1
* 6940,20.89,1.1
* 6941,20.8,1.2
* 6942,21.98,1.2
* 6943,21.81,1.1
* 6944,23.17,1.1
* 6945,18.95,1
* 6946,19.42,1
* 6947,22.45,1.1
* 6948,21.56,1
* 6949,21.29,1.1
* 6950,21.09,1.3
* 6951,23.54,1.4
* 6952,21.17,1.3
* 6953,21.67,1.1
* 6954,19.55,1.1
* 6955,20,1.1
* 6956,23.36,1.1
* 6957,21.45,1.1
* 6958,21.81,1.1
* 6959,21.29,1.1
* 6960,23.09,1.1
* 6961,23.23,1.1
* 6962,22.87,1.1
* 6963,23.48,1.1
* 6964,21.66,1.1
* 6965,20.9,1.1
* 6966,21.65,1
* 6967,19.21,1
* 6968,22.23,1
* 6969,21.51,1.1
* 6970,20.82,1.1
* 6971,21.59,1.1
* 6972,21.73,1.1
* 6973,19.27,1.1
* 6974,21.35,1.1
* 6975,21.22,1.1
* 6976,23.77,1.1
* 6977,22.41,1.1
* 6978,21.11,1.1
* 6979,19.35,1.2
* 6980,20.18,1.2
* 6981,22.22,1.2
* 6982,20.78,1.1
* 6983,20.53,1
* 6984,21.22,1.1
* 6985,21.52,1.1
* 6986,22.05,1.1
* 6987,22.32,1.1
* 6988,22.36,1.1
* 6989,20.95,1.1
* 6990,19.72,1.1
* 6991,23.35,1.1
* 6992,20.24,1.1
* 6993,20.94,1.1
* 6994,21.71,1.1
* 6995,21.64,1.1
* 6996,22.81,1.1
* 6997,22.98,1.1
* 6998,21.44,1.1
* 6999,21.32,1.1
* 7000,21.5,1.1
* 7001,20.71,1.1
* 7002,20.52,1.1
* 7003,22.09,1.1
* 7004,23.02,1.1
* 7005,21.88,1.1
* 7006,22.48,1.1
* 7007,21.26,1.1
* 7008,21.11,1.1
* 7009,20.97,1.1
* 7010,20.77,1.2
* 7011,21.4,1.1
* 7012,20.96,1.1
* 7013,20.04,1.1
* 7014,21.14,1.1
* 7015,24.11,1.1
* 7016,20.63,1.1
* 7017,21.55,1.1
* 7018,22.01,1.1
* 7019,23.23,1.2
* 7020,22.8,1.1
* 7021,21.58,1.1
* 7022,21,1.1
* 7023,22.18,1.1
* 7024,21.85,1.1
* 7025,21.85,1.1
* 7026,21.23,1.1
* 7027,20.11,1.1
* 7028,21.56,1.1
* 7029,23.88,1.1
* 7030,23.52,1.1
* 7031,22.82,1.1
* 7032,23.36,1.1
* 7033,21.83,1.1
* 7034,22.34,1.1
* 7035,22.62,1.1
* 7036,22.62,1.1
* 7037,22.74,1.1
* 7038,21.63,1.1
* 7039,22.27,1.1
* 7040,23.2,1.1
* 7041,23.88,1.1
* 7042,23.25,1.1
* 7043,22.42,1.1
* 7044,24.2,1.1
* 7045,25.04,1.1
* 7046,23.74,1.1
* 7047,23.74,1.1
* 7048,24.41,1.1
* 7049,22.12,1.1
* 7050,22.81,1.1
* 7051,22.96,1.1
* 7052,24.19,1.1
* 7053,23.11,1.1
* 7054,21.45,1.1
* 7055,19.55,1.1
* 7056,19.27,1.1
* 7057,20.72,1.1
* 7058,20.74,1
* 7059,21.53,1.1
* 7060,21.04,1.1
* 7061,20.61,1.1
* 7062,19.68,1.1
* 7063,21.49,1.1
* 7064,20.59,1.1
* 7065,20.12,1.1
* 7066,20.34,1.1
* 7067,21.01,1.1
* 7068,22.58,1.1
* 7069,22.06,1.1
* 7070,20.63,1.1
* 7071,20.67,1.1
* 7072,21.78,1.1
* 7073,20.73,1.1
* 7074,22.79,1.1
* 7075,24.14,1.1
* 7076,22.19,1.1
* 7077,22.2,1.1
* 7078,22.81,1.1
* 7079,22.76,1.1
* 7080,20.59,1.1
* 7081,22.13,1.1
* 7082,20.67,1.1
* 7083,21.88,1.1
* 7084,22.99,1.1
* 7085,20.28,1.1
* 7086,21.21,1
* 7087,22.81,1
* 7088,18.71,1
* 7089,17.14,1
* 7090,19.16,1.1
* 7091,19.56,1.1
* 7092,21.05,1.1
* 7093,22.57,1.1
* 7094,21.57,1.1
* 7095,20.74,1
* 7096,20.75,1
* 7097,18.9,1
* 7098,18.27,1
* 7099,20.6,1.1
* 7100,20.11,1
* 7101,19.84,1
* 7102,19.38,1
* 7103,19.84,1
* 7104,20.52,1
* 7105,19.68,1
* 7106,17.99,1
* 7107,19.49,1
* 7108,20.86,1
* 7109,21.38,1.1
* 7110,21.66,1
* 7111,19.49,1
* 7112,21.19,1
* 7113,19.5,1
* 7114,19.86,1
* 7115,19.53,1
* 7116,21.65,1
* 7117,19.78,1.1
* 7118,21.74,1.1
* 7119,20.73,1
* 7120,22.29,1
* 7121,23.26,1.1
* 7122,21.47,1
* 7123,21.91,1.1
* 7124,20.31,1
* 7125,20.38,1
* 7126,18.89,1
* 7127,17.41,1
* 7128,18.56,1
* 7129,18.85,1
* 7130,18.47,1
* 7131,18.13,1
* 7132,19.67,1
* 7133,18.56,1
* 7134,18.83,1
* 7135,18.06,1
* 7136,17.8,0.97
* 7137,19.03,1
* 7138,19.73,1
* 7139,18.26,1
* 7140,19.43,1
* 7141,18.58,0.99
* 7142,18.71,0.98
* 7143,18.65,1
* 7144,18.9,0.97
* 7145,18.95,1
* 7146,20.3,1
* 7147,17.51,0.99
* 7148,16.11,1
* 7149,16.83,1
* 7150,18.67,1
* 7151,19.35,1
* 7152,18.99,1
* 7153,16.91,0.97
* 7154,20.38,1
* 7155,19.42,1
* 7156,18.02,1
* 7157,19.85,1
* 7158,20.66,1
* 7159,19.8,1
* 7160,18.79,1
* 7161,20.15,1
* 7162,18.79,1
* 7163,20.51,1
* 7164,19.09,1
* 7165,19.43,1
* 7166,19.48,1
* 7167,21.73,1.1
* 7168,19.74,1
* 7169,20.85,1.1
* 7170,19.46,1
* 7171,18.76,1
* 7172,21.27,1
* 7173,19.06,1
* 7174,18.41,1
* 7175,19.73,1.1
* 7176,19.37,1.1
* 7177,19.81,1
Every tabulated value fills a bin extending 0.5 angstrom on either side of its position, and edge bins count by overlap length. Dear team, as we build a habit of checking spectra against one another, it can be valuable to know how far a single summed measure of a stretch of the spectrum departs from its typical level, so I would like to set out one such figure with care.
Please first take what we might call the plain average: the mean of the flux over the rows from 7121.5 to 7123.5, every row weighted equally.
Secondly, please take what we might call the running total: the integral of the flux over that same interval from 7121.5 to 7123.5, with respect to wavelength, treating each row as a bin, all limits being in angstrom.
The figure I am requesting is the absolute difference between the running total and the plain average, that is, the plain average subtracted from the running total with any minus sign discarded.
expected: 21.7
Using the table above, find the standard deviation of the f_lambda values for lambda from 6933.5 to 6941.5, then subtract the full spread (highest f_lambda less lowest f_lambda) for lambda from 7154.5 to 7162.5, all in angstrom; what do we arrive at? -2.2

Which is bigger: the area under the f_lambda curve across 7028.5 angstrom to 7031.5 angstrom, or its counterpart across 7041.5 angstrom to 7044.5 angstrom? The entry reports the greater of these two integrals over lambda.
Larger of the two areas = 70.2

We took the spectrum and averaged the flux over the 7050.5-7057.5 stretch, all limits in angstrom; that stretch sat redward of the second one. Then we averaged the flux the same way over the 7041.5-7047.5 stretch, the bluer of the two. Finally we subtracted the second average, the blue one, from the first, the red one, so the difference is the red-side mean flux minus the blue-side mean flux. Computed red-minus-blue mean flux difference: -2.1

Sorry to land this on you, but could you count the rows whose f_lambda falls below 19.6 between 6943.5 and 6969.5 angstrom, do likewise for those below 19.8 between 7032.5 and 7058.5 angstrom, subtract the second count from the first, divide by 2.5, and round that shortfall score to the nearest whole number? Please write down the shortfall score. 1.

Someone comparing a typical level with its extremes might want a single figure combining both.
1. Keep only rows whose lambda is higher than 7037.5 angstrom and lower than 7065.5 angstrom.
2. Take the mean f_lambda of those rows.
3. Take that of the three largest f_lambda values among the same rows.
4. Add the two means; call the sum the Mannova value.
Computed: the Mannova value 46.7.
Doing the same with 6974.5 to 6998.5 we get 44.9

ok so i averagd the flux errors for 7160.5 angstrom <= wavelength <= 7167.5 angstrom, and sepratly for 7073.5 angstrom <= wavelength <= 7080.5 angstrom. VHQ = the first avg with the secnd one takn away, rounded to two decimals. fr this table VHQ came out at -0.09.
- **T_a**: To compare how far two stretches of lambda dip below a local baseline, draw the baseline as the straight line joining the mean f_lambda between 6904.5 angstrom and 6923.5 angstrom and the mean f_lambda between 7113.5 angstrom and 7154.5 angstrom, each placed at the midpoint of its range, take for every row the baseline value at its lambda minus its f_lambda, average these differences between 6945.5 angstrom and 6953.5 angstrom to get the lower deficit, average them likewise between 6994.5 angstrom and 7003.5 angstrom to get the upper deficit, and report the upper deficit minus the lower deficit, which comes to -0.1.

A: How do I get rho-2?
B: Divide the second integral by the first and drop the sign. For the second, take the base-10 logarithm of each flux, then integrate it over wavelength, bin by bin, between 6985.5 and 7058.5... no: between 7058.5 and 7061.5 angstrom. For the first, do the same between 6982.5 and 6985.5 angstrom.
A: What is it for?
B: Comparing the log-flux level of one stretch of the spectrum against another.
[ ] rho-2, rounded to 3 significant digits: 1.00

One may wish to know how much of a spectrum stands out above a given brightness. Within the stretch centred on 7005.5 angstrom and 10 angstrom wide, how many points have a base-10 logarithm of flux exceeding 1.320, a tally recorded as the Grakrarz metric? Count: 7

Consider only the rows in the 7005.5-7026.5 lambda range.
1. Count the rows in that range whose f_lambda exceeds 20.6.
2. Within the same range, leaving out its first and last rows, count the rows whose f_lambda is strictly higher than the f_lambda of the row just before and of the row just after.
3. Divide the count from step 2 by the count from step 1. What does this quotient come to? 0.20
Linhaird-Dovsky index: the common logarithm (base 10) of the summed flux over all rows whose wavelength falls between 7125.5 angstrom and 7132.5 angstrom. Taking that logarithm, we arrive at 2.11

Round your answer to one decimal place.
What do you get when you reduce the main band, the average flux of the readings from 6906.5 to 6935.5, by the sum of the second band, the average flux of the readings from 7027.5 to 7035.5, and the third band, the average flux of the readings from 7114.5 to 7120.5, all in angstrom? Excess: -24.0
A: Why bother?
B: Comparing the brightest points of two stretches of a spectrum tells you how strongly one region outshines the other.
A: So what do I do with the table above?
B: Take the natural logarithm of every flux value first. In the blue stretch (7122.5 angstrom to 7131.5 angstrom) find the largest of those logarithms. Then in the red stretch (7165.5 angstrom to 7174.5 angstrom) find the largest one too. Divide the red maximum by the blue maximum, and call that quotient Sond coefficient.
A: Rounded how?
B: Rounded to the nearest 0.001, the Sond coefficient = 0.997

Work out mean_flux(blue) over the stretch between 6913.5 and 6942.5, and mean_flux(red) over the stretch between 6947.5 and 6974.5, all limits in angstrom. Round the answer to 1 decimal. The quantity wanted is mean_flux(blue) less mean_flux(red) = -1.6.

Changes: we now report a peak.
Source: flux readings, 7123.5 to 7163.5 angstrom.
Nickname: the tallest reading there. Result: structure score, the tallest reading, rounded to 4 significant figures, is 20.66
